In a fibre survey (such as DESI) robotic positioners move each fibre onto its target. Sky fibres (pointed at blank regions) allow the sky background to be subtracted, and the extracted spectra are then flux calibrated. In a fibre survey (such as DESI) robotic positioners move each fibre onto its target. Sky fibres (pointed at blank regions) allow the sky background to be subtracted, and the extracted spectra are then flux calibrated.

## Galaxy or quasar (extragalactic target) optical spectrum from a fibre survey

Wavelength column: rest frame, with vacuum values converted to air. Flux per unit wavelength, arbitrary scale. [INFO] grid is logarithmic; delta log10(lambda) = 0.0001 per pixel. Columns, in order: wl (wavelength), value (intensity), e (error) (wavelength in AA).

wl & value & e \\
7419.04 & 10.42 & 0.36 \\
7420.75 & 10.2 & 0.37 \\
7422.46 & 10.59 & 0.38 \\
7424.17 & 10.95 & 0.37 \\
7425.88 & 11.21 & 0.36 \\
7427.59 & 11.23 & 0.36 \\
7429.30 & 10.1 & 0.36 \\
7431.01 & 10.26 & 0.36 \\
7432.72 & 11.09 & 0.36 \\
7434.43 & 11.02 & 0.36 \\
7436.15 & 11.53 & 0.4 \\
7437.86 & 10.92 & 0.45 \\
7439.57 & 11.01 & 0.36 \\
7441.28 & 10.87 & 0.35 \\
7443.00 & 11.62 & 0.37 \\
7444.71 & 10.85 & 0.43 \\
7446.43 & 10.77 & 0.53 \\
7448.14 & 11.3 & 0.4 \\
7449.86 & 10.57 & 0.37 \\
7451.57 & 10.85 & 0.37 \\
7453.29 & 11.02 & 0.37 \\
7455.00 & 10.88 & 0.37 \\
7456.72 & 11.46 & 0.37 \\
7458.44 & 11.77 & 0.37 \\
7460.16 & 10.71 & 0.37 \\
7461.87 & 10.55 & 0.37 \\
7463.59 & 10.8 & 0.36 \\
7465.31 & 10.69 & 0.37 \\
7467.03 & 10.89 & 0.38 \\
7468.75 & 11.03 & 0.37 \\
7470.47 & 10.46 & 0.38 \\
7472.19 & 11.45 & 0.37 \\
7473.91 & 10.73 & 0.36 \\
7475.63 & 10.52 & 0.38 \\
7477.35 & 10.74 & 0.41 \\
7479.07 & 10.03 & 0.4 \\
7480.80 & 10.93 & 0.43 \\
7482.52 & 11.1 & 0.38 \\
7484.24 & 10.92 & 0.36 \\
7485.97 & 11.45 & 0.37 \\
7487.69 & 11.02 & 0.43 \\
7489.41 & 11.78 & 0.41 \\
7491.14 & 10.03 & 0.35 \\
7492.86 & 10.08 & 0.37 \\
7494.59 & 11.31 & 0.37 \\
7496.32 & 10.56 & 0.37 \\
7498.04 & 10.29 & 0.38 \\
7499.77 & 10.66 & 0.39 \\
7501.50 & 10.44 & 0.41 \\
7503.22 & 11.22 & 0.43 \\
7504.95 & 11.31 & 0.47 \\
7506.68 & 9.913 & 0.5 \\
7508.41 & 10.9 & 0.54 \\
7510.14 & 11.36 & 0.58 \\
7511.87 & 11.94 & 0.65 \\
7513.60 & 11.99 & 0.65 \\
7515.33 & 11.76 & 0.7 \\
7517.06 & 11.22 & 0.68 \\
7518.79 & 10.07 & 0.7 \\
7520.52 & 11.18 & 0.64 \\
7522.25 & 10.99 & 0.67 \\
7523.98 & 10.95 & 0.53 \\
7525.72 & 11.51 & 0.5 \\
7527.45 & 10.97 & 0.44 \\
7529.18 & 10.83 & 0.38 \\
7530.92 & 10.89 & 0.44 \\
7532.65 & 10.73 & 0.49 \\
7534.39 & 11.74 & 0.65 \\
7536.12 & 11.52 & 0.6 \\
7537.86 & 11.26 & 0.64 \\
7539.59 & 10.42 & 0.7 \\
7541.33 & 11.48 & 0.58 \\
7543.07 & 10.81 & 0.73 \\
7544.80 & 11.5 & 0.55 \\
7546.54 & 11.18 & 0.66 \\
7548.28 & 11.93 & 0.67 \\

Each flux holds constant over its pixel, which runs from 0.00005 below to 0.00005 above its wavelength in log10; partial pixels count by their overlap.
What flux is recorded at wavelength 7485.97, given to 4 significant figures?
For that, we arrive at 11.45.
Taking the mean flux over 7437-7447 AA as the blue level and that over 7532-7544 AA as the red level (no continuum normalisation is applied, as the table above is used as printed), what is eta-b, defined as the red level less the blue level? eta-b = 0.13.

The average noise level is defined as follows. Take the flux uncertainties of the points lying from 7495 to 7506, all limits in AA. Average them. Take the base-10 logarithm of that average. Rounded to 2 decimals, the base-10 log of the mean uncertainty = -0.39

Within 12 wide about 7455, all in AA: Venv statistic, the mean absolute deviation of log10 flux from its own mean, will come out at 0.013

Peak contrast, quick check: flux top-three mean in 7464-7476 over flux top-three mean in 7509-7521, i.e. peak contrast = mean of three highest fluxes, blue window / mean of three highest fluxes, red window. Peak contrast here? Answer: 0.93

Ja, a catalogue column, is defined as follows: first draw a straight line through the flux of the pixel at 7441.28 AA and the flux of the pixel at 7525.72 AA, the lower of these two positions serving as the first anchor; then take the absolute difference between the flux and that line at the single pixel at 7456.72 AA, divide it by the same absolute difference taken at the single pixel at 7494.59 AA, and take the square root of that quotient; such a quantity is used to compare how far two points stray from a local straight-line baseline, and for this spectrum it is 3.6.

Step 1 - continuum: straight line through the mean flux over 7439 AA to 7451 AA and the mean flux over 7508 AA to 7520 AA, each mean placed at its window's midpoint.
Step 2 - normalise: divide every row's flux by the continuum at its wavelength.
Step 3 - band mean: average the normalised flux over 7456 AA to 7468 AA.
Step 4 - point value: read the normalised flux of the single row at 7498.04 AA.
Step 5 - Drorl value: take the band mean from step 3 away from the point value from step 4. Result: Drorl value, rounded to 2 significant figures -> -0.076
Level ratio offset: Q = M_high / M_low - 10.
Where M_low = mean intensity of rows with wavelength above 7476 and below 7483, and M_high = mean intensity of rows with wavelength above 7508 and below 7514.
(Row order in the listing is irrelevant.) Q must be -8.92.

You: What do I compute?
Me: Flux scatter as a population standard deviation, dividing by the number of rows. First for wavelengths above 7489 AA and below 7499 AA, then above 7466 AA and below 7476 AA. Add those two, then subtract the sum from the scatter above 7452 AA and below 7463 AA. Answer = -0.56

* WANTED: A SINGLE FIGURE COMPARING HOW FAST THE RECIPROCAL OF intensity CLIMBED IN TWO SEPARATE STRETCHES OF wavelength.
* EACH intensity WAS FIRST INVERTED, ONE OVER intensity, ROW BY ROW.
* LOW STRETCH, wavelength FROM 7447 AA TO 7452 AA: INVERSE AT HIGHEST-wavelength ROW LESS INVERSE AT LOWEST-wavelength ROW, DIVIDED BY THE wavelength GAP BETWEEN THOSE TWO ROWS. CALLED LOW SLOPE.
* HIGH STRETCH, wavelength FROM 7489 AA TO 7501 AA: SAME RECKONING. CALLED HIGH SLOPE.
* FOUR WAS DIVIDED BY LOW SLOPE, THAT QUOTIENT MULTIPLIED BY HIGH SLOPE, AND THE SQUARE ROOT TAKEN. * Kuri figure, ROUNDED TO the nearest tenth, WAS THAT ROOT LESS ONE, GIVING 0.8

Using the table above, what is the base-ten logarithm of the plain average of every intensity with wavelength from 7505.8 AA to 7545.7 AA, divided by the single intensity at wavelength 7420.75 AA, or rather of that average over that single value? 0.038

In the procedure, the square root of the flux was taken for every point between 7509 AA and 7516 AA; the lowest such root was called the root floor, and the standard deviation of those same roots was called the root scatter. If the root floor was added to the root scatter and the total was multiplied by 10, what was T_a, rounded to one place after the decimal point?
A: 34.1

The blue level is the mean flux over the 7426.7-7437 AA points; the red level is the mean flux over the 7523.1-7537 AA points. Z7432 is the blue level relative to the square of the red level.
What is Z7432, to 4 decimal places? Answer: 0.0876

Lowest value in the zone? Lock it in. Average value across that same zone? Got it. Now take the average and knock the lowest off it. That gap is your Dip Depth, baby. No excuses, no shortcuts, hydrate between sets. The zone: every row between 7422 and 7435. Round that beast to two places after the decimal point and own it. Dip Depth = 0.71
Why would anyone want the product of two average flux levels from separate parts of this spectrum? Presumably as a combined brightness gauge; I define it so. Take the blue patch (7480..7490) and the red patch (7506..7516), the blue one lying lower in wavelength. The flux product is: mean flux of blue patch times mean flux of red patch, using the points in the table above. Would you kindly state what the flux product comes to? 127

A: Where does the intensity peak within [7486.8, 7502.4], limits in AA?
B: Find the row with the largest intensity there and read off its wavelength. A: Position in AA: 7489.41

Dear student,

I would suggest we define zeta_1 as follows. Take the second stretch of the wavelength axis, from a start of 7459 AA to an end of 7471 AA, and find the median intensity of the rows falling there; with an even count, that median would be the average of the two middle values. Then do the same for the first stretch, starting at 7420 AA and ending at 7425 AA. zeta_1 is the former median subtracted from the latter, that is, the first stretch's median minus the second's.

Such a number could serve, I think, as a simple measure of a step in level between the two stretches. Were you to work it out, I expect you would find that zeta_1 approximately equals -0.1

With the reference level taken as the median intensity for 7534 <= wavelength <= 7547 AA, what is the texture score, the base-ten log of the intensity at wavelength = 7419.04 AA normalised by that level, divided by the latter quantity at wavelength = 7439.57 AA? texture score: 2.7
